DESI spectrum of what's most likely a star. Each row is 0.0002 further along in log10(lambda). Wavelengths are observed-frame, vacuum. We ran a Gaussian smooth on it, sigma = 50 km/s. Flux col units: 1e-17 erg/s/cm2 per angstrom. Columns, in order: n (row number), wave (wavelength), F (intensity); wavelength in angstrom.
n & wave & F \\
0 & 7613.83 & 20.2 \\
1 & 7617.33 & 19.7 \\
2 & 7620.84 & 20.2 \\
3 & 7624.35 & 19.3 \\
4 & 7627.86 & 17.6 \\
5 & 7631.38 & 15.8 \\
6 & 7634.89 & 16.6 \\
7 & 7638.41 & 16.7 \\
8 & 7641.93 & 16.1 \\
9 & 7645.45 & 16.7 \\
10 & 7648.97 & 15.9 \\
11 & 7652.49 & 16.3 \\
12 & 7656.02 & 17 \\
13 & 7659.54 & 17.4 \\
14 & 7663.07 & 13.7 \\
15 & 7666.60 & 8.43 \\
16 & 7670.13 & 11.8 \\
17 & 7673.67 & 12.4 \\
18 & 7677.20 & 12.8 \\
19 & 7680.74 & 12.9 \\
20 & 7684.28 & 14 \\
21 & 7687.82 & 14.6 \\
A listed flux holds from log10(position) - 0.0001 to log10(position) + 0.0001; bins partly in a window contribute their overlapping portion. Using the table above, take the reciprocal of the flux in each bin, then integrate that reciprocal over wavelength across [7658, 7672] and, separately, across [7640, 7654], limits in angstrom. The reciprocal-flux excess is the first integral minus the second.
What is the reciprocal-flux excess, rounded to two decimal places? 0.31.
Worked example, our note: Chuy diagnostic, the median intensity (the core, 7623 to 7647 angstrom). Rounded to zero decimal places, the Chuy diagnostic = 17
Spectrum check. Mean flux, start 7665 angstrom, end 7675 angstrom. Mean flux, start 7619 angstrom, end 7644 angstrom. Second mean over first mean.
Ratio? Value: 1.61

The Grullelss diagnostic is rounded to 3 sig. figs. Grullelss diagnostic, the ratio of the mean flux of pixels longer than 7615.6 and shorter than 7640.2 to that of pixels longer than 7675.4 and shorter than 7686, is 1.36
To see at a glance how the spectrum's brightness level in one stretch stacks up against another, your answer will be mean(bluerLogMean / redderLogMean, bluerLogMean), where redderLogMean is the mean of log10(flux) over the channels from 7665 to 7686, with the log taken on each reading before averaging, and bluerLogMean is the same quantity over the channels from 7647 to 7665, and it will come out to 1.16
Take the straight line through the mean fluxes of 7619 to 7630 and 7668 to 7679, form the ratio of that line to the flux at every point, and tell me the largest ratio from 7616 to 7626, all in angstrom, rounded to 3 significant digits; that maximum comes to 1.01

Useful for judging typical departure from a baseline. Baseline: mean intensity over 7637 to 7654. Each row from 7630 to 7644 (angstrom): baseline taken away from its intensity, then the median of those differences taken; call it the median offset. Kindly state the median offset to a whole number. 0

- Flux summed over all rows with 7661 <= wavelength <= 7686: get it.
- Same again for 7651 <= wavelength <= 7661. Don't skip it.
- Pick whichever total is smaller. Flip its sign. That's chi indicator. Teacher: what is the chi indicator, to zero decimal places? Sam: -51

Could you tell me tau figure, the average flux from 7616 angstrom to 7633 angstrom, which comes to 19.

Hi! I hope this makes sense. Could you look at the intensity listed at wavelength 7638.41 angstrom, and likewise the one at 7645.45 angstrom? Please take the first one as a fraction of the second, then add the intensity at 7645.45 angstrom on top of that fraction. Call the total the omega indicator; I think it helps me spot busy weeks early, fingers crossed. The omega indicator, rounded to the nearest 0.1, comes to 17.7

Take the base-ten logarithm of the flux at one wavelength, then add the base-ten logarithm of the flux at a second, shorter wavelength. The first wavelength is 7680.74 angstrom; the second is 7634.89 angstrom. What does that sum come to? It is 2.33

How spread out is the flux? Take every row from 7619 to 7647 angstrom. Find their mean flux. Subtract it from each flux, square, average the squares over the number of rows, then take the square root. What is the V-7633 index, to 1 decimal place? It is 1.5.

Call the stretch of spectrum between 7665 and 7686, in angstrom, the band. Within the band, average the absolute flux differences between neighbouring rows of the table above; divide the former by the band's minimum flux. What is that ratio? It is 0.13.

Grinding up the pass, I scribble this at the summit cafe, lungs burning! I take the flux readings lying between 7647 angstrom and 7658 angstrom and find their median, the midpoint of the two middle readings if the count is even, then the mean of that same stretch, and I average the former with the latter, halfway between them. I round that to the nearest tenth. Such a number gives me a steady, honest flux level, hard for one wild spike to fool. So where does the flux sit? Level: 16.4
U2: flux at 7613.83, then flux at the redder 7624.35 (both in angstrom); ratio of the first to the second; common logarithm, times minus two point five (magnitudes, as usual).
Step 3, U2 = -0.05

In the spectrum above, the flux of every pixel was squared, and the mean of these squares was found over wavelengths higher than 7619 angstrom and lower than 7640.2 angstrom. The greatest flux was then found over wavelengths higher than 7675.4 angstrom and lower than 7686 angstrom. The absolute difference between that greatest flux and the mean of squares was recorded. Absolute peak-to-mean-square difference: 302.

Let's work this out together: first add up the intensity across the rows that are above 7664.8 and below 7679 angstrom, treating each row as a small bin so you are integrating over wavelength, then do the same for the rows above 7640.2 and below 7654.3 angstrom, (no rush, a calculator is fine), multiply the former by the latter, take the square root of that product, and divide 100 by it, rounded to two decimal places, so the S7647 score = 0.52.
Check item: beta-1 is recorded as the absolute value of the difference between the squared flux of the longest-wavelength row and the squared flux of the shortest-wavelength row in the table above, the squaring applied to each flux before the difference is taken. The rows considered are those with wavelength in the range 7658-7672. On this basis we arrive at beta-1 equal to 164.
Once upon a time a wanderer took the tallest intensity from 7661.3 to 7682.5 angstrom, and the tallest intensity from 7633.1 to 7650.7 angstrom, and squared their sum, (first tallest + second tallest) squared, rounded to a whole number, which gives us 924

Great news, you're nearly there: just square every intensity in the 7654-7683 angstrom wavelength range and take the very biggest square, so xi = 303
